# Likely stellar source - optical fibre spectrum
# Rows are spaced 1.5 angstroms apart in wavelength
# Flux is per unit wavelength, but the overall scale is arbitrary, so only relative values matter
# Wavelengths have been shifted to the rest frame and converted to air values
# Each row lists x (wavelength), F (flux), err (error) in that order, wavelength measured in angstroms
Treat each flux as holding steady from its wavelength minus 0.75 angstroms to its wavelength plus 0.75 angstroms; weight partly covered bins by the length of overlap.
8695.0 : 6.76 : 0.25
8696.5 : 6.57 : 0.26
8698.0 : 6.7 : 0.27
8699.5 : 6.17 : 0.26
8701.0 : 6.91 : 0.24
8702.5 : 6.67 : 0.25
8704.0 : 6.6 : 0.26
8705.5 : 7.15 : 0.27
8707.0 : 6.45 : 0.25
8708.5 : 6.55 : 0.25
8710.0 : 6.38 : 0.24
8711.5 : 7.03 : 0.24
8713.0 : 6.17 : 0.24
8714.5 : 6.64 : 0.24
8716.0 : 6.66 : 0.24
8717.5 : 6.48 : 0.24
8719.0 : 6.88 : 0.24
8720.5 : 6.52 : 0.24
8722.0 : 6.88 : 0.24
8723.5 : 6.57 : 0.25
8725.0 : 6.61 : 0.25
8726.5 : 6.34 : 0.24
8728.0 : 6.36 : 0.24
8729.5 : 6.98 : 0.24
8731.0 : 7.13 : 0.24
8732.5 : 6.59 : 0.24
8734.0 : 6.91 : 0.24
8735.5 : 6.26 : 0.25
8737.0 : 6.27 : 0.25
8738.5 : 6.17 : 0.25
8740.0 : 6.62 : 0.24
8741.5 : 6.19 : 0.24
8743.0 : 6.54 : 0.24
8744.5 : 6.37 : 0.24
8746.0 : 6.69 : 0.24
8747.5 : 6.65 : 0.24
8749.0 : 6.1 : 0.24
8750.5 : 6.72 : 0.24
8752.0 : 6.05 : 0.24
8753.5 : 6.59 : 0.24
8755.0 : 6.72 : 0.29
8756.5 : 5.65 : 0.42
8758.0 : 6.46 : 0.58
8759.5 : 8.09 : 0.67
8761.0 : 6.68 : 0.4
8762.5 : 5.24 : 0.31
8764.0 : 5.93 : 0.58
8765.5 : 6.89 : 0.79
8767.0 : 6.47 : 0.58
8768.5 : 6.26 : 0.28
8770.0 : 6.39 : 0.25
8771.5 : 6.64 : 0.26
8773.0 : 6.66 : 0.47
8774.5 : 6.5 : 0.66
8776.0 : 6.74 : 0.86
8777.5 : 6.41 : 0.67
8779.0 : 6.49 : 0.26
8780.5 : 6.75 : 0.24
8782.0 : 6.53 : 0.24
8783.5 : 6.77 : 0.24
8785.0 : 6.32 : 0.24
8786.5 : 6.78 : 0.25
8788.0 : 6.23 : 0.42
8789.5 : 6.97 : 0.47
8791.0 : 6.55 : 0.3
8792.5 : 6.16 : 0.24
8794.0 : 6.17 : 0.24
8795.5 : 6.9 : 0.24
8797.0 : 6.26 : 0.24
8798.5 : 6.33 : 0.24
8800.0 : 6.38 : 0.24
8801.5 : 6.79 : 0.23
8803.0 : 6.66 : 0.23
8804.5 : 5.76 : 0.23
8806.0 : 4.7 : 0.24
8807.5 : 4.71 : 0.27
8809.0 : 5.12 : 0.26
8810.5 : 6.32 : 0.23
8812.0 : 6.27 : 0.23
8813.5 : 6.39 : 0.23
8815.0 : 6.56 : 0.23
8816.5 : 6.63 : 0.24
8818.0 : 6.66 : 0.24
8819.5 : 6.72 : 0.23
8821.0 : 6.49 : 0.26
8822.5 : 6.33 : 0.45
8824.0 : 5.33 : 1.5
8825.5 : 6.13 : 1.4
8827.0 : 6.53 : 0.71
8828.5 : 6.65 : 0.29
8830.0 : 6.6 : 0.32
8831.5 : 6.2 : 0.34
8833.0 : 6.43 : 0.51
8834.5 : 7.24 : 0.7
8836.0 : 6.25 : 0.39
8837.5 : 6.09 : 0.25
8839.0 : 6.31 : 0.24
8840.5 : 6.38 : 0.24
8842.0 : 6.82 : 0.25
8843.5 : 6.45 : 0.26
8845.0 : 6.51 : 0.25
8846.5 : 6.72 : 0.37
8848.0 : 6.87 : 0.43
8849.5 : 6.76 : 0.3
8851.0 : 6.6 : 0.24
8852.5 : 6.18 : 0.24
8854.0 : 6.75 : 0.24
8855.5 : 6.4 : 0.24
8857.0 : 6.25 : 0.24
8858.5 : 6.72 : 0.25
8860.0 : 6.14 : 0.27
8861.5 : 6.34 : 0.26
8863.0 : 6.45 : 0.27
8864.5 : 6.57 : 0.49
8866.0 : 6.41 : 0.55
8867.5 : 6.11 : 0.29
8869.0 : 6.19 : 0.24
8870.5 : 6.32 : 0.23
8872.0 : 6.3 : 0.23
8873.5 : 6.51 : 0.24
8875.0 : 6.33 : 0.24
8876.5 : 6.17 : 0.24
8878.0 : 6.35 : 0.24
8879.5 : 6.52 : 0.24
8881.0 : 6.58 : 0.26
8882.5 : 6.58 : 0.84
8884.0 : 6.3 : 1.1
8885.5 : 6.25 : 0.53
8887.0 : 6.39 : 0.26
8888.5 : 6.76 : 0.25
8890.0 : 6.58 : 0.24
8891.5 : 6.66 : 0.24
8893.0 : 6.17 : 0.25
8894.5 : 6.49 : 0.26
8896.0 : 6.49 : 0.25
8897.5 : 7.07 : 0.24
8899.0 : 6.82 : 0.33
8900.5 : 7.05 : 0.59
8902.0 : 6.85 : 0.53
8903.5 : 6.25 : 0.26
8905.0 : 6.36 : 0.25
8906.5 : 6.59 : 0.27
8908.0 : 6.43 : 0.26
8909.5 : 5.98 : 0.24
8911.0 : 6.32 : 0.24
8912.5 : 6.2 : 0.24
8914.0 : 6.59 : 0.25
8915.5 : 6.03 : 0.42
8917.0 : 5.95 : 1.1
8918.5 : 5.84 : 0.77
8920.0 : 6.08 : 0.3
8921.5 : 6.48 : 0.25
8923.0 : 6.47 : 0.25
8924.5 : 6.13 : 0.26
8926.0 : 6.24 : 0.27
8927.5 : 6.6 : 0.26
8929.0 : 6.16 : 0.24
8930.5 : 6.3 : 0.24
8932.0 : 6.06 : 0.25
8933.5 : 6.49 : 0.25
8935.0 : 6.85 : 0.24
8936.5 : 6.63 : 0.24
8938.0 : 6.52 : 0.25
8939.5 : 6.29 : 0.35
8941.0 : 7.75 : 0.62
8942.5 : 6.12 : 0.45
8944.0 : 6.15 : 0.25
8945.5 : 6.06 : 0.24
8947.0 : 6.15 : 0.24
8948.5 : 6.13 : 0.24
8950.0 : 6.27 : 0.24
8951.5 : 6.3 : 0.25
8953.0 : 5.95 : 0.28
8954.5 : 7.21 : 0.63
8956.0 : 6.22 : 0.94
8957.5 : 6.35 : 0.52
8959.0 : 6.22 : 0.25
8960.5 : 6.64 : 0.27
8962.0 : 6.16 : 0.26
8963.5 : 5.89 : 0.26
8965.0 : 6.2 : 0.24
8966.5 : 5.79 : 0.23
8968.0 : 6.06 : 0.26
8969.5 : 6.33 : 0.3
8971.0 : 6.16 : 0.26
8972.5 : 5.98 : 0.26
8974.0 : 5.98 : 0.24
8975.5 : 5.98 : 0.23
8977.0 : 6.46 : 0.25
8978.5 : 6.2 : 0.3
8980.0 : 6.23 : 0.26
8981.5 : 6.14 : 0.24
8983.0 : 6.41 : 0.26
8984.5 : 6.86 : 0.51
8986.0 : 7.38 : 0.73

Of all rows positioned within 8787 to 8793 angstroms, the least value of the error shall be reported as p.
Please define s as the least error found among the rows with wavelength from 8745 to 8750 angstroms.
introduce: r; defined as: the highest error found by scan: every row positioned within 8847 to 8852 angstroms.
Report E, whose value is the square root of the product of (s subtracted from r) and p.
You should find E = 0.21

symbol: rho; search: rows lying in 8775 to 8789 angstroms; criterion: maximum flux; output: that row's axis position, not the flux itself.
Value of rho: 8786.5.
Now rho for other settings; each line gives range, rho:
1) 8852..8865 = 8854.0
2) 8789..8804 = 8789.5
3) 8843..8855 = 8848.0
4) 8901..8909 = 8902.0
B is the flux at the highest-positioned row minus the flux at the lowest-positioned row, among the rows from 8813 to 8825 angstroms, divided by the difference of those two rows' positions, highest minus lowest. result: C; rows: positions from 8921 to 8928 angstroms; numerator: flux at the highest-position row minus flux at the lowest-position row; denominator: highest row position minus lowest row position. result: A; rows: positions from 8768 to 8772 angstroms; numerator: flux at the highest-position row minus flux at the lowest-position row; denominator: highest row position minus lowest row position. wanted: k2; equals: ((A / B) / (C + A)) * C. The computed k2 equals -0.17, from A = 0.127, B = -0.10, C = 0.02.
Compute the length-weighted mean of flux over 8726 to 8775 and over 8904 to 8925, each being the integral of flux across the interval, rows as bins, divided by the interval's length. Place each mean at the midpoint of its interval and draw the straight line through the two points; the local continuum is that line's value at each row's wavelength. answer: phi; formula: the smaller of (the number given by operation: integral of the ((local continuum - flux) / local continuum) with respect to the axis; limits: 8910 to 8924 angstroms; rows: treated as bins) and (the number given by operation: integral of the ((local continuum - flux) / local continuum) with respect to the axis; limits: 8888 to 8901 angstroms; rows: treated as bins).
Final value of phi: -0.809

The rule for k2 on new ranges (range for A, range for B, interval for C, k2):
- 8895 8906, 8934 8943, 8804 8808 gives 0.14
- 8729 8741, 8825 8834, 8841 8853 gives -0.55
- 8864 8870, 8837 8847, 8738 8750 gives -0.09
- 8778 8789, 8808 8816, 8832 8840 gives -0.05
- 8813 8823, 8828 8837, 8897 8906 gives 0.12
